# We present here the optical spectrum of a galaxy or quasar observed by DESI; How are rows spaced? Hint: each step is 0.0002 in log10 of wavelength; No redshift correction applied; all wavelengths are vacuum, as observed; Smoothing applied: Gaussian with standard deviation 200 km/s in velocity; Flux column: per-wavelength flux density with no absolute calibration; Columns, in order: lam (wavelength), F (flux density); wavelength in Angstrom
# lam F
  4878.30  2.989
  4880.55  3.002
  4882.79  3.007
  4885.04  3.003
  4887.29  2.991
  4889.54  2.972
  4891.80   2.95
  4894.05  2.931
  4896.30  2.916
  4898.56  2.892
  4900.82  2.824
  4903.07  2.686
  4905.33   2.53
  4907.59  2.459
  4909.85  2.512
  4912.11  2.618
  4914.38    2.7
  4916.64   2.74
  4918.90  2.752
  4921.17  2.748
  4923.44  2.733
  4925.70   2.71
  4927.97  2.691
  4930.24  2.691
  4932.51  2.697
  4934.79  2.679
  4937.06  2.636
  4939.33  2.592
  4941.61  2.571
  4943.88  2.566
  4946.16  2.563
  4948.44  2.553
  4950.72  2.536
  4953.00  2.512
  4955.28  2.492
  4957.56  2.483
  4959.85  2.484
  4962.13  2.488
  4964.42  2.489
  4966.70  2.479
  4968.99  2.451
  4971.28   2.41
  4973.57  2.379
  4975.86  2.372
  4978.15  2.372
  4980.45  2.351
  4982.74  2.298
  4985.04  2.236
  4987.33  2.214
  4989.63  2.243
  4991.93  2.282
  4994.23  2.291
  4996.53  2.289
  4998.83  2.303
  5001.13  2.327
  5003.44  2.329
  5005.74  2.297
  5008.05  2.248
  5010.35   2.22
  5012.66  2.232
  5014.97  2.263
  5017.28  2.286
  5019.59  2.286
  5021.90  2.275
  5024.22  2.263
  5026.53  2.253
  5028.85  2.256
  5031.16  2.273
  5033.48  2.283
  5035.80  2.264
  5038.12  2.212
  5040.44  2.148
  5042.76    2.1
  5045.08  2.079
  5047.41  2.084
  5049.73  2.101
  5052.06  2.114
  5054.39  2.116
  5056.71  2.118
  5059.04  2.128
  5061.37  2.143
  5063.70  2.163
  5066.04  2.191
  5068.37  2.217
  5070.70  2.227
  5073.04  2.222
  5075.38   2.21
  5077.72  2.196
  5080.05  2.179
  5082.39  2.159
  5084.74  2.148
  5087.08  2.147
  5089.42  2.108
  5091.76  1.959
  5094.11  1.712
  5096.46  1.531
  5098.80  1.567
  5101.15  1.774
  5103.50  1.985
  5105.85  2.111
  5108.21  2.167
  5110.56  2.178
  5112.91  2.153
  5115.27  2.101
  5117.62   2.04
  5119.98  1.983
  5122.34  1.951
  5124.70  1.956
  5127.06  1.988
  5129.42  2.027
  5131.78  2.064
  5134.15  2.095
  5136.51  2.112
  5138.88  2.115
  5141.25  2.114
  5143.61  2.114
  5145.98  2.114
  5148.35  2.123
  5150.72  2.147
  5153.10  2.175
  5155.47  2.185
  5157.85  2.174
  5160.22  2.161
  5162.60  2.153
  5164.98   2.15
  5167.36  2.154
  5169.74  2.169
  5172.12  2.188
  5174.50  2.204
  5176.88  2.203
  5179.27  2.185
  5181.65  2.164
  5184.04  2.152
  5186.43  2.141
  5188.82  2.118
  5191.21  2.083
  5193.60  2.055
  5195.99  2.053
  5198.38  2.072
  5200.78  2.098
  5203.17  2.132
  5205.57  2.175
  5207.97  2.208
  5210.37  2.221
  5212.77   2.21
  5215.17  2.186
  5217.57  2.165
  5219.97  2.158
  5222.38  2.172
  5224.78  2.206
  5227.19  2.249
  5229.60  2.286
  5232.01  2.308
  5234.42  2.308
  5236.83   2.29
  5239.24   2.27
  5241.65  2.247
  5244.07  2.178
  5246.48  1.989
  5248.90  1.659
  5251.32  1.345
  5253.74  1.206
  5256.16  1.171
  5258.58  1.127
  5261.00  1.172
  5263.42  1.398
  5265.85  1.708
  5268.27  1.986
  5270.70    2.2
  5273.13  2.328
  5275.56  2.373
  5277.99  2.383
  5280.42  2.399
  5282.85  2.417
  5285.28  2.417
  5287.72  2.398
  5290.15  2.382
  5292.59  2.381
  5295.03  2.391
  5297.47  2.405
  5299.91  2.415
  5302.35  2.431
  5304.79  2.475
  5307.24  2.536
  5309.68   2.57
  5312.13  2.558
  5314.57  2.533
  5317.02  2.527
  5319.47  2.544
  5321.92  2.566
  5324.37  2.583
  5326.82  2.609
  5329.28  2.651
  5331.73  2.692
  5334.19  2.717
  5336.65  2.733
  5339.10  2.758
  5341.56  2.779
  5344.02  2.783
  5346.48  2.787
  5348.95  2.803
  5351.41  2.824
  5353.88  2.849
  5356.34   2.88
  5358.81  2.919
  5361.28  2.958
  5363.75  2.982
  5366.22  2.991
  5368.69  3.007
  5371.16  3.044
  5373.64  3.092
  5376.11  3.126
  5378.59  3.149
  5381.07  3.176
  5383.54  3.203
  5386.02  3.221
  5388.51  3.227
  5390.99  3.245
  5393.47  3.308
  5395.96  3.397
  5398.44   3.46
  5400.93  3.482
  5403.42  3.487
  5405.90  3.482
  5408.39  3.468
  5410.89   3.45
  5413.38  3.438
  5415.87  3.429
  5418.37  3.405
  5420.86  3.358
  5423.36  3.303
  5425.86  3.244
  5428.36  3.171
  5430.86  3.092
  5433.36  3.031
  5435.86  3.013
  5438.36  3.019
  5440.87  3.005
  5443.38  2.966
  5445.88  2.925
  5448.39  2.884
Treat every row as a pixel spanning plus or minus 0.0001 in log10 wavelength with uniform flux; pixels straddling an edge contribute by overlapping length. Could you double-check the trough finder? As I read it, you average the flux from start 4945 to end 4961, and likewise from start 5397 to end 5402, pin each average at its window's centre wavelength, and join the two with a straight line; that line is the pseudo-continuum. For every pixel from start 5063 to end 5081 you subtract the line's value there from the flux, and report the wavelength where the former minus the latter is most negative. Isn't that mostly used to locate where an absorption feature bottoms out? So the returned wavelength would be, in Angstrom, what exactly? 5080.05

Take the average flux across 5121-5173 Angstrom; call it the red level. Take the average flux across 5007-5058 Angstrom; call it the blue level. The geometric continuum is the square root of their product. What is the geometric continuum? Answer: 2.16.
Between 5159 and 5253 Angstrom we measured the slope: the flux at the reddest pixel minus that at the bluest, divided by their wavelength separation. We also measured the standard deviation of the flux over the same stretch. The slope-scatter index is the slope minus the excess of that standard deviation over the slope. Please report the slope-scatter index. -0.19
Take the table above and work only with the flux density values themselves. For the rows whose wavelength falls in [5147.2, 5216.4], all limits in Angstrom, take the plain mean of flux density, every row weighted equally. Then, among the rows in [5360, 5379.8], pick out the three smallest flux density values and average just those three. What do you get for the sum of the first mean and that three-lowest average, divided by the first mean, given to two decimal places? 2.38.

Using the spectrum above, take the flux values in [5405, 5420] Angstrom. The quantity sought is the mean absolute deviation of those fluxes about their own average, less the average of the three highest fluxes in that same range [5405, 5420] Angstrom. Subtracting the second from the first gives -3.4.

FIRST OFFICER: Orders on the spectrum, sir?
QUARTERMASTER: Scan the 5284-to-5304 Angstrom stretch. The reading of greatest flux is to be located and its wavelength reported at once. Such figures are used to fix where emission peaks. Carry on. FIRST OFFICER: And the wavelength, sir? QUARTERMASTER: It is 5302.35 Angstrom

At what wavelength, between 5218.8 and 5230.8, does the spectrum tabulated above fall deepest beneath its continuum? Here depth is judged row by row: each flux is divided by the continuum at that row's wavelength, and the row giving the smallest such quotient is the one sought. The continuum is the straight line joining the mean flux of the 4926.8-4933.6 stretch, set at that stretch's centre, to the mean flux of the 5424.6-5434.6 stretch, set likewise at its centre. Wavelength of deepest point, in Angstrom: 5219.97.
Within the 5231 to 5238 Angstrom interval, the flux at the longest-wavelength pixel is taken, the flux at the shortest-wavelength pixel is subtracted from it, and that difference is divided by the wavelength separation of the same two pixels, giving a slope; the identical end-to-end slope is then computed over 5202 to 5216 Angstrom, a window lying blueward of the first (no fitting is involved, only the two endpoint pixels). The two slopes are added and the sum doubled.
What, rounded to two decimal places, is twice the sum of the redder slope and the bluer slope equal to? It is 0.00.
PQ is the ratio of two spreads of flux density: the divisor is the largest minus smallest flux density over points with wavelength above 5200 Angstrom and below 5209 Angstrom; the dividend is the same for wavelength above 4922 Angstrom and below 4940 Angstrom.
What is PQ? 1.3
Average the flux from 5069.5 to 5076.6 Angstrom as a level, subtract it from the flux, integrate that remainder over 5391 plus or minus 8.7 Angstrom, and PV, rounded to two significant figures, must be 19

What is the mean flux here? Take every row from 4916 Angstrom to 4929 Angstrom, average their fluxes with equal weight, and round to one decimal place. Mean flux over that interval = 2.7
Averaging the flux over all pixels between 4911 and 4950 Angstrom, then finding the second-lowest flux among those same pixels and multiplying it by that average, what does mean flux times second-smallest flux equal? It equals 7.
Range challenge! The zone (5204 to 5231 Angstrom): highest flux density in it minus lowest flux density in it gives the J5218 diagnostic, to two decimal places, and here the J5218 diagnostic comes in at 0.13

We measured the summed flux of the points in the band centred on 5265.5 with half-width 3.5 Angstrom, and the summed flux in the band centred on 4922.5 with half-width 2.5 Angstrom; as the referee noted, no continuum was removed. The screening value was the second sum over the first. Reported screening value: 1.1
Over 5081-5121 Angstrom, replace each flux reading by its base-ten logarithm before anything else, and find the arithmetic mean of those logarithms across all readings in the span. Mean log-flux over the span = 0.30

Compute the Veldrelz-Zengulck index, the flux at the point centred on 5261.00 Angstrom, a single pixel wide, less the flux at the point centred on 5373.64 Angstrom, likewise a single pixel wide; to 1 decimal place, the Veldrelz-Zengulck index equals -1.9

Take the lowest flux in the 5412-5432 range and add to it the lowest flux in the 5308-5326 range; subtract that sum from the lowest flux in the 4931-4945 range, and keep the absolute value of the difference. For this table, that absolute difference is 3.05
